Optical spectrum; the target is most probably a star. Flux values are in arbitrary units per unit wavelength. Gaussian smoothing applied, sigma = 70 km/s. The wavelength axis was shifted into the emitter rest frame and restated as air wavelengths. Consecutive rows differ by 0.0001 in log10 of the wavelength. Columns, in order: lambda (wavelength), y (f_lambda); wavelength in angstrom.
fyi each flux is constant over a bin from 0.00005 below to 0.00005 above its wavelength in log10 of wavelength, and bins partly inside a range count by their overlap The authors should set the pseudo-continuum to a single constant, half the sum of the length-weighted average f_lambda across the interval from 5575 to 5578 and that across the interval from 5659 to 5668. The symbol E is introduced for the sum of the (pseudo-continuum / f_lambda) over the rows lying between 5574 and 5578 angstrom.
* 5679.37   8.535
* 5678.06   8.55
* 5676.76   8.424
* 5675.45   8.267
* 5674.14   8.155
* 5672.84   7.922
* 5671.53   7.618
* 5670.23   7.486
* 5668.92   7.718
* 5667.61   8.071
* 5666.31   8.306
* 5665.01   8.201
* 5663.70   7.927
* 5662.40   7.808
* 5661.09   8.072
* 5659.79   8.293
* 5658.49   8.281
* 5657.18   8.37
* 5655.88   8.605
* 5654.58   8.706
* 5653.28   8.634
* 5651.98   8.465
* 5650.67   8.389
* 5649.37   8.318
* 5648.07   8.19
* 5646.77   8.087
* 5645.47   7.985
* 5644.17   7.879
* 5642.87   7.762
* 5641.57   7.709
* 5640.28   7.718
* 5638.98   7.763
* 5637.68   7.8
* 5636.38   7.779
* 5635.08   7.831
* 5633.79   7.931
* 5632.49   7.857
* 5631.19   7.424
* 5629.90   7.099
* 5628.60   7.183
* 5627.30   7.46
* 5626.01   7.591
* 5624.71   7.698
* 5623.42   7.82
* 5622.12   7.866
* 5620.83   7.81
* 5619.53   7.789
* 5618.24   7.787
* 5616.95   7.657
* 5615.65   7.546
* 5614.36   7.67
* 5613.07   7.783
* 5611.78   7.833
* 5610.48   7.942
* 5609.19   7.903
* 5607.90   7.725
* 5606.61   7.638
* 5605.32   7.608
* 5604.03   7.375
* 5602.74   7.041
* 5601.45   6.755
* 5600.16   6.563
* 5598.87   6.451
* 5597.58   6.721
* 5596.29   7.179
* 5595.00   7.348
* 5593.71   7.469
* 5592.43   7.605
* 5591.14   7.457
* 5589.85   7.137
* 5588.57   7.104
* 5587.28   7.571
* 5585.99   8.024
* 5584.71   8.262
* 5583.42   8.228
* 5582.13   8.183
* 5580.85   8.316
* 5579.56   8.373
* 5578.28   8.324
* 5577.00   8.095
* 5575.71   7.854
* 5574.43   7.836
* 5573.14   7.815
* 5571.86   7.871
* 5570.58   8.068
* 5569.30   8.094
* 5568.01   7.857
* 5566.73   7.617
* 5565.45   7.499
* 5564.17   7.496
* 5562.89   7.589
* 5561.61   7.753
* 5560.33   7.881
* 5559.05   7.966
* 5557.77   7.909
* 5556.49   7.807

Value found 3.1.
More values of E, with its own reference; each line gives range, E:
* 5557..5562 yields 4.1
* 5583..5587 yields 3.0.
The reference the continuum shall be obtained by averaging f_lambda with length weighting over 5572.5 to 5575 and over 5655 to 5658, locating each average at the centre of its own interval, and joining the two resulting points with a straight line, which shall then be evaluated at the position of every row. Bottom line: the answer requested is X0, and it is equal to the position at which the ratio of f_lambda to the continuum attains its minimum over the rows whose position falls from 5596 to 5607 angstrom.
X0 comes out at 5598.87 angstrom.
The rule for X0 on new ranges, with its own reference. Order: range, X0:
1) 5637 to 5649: 5641.57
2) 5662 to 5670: 5668.92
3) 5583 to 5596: 5588.57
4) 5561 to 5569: 5565.45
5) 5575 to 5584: 5575.71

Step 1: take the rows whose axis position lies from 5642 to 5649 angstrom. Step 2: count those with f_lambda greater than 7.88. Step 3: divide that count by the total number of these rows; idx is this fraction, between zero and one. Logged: 0.6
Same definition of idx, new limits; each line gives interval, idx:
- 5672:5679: 1.0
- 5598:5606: 0.0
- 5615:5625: 0.0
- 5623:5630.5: 0.0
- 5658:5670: 0.8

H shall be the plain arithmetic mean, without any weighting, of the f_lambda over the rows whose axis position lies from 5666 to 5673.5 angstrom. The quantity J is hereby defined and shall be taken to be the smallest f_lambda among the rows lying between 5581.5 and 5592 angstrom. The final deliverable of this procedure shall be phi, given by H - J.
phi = 0.7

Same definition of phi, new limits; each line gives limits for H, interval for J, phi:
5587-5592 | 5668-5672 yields -0.2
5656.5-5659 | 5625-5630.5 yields 1.2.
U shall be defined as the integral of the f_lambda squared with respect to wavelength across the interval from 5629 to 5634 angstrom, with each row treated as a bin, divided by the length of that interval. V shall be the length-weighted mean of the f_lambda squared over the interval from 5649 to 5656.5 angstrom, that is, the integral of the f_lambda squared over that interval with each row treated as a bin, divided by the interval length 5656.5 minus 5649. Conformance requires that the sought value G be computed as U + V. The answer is 129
